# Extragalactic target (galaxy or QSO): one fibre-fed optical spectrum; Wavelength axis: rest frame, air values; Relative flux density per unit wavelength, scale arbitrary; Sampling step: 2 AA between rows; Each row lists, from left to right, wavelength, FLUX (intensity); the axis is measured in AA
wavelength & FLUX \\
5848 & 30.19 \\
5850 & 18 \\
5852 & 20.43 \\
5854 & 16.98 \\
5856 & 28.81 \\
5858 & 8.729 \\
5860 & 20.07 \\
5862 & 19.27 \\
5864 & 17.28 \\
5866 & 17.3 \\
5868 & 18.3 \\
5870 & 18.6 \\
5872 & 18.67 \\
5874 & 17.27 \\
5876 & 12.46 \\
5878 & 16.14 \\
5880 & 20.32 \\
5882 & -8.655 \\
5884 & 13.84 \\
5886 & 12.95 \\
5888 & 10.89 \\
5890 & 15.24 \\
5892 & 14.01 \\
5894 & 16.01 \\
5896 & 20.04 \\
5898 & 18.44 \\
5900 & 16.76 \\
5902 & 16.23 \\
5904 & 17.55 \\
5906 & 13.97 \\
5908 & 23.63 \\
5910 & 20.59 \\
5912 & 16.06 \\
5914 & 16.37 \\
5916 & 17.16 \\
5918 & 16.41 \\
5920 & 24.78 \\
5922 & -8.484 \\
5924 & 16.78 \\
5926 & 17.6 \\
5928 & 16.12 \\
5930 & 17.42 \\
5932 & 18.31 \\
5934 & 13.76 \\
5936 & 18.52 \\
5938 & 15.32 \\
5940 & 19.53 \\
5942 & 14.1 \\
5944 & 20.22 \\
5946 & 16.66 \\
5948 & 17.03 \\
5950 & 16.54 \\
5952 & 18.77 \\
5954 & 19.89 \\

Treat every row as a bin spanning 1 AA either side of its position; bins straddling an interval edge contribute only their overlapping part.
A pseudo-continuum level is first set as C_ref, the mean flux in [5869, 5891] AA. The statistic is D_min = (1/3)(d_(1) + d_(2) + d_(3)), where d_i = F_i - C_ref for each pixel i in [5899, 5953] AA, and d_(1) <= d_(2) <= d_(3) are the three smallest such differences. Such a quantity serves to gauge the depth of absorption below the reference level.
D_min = -7.0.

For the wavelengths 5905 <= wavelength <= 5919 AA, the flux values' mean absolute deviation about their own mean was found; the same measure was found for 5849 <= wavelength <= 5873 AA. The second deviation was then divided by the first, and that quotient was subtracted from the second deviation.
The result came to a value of 1.46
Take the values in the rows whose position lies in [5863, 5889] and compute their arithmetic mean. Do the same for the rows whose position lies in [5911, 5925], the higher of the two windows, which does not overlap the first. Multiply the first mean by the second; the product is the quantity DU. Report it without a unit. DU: 202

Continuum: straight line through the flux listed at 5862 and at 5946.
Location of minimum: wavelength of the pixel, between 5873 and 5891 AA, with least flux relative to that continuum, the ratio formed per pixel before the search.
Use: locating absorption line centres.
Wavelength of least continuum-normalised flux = 5882 AA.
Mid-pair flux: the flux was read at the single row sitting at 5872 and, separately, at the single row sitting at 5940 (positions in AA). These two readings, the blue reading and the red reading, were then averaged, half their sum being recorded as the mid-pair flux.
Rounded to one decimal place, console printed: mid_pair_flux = 19.1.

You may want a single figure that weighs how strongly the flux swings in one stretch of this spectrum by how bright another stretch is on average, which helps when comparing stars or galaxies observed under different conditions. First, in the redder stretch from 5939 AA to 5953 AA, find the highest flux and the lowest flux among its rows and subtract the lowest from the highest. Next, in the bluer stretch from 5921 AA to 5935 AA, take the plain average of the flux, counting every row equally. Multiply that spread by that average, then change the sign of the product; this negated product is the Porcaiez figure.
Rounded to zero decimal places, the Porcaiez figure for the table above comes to -80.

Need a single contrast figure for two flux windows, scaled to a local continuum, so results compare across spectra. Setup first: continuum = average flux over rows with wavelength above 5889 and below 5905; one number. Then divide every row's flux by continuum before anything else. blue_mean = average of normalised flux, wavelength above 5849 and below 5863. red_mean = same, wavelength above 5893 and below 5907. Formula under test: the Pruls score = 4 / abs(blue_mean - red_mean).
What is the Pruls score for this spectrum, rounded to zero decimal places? 35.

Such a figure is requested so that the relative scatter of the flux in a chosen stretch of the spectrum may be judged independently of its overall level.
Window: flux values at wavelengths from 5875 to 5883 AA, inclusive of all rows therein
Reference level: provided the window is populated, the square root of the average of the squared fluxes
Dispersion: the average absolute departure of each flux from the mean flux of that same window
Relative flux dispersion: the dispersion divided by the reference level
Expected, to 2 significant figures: 0.62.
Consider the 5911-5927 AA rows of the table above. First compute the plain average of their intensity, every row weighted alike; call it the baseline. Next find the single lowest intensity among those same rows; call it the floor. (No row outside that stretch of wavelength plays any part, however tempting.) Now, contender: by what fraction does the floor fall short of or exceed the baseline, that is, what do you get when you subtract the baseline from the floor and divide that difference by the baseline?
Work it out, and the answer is -1.58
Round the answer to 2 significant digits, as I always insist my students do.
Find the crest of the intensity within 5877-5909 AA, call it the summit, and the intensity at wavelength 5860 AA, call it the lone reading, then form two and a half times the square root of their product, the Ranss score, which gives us 54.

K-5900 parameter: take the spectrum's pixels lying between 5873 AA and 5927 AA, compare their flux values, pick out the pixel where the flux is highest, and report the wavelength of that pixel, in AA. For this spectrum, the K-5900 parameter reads 5920 AA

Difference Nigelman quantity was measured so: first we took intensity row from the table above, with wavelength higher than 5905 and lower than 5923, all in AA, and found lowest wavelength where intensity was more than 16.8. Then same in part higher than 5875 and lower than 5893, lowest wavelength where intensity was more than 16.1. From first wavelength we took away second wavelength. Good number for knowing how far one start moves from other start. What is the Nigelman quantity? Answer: 30 AA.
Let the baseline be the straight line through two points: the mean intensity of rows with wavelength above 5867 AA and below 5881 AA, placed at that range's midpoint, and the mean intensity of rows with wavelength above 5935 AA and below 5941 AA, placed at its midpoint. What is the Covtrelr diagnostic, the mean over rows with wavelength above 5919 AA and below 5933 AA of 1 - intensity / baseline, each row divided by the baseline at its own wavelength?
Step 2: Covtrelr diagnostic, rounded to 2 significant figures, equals 0.17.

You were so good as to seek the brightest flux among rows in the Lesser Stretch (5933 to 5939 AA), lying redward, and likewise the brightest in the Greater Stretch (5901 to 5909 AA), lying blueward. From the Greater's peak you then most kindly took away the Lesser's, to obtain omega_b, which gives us 5.1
